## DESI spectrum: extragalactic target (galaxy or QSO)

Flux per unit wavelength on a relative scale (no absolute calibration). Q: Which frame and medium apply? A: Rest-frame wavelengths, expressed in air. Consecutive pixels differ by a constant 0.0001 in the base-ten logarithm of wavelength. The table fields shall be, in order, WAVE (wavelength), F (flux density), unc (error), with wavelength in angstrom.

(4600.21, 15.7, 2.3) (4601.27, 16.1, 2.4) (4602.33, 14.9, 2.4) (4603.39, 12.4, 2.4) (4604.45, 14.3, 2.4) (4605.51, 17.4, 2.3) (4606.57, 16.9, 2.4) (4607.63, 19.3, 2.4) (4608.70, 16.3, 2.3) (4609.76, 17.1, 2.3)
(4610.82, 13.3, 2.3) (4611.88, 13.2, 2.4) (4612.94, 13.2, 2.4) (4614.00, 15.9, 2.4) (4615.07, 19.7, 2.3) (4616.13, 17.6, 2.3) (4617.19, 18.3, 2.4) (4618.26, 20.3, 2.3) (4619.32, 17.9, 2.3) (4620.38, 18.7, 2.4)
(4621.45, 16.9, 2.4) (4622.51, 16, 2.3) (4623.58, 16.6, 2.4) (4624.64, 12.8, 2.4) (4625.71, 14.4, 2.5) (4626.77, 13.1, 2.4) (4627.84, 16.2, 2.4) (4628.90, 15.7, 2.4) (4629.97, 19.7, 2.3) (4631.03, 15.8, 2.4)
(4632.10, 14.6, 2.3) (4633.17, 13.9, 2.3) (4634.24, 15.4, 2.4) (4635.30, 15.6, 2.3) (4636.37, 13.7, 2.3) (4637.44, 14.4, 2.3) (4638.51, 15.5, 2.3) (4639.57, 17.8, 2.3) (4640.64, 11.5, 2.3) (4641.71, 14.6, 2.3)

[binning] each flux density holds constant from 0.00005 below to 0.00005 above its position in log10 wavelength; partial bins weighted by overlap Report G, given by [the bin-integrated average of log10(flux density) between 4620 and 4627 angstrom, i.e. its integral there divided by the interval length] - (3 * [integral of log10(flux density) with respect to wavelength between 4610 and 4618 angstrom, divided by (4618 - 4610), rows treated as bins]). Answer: -2.41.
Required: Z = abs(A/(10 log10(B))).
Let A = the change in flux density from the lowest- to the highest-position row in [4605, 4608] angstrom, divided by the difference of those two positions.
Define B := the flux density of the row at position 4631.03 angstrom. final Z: 0.07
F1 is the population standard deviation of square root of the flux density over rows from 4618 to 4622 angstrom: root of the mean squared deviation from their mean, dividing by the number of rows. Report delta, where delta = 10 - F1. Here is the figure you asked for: 9.86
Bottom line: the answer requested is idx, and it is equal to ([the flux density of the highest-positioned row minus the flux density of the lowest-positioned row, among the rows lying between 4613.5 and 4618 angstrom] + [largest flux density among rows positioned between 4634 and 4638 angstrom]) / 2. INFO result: 9.0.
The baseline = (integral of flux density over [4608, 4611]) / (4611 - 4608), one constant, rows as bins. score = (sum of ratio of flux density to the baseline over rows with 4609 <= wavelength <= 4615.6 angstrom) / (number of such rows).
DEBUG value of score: 0.96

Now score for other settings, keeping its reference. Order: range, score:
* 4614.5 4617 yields 1.17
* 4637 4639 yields 0.93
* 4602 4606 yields 0.92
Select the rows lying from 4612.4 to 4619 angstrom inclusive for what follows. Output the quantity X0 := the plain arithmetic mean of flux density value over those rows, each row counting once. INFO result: 17.5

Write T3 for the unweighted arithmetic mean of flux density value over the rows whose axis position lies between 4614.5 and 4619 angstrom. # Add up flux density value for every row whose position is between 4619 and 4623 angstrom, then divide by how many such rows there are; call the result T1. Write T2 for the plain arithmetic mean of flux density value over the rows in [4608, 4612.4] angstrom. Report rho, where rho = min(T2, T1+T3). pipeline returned 15.0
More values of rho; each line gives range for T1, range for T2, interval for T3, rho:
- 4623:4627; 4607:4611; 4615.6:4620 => 16.5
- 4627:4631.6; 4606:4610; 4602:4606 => 17.4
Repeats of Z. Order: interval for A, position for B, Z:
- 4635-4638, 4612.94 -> 0.05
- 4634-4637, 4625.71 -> 0.07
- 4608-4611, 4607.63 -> 0.11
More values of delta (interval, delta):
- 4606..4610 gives 9.87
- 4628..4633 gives 9.77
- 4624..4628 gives 9.82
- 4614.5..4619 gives 9.88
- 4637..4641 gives 9.70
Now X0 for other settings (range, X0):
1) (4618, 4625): 17.0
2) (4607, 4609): 17.8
